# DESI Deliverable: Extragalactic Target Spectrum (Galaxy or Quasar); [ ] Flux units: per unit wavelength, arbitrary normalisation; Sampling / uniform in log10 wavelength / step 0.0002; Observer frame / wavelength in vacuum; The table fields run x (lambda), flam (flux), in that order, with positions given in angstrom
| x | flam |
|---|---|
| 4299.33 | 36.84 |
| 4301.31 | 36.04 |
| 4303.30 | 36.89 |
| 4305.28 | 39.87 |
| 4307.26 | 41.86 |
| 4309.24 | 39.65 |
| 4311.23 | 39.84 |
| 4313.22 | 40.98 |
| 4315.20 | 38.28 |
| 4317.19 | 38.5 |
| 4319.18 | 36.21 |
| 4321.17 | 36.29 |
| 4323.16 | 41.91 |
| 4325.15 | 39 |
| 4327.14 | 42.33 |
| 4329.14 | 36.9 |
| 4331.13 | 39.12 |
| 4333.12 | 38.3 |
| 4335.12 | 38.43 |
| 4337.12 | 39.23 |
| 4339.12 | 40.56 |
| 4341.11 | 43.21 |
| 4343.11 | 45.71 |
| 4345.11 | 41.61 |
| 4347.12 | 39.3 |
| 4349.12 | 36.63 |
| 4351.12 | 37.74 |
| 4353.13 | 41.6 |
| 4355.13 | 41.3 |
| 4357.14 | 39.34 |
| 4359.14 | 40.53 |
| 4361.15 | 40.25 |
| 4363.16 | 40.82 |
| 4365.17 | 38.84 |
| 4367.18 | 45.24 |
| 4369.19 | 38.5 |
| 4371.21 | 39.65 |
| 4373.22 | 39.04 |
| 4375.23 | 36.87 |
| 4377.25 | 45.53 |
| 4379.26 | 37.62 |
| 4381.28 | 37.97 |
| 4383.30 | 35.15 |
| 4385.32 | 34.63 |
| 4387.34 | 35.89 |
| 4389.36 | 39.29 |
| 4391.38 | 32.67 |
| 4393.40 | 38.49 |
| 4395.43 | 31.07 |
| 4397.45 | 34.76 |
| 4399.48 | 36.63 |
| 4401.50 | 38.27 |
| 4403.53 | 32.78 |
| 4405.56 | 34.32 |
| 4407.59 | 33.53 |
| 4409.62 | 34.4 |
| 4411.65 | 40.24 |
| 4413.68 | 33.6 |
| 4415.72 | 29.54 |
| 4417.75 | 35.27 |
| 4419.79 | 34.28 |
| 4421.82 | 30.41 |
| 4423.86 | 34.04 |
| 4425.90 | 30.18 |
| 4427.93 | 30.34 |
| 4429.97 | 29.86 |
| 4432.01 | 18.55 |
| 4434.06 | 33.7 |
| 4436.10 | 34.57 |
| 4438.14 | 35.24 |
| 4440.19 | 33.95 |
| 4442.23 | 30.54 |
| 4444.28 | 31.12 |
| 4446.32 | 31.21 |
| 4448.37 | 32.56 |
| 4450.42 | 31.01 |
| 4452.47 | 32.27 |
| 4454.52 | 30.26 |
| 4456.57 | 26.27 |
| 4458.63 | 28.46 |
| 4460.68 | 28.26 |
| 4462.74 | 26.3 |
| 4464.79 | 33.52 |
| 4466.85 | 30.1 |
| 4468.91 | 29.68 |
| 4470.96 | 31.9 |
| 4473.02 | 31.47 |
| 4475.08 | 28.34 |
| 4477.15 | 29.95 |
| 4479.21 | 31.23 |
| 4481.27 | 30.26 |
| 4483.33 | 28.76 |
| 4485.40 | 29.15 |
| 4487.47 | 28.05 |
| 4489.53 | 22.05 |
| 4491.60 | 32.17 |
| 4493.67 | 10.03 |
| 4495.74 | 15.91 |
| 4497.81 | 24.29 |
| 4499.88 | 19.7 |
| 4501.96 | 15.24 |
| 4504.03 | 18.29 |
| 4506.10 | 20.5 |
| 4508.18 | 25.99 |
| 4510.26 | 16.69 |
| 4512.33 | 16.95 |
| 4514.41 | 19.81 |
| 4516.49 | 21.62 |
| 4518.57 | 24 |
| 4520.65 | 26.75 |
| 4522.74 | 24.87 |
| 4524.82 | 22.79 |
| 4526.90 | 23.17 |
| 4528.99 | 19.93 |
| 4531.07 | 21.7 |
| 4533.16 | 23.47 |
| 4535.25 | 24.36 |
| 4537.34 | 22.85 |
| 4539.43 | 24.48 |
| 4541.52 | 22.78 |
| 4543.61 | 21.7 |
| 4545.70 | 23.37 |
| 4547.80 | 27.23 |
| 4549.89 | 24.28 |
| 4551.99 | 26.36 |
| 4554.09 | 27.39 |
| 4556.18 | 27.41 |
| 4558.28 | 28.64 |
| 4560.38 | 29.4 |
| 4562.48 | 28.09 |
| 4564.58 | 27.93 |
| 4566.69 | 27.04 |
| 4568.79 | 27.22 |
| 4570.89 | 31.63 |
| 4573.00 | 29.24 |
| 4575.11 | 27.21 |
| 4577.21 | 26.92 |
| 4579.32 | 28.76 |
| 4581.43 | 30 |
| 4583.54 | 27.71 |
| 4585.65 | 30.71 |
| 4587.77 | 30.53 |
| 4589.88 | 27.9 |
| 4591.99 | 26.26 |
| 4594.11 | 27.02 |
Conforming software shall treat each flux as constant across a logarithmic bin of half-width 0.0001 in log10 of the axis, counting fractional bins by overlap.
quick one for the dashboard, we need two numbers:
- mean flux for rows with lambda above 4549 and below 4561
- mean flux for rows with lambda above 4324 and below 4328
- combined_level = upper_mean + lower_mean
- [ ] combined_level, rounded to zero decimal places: 68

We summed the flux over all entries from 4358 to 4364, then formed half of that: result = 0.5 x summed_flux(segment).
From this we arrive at 61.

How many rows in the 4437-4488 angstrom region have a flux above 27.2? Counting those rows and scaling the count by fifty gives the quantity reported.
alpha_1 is 1150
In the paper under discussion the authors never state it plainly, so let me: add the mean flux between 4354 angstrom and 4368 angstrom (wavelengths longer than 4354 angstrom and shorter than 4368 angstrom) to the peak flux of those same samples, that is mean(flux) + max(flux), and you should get 86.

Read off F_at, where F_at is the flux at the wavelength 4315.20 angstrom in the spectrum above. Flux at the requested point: 38.28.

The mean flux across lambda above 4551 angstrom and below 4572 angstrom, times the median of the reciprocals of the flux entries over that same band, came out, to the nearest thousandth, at 1.016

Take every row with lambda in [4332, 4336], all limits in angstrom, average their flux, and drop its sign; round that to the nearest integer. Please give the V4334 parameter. 38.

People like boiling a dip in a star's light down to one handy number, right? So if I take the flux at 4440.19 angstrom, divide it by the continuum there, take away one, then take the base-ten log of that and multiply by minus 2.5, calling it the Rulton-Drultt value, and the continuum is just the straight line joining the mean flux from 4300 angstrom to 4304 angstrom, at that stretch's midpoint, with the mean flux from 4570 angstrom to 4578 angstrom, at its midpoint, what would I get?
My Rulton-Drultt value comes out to 3.4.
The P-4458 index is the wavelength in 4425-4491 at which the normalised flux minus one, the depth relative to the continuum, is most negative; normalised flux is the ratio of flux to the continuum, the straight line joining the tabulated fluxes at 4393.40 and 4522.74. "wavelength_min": 4432.01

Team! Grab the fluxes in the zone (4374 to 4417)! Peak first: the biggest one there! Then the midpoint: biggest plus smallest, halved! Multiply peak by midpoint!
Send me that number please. 1709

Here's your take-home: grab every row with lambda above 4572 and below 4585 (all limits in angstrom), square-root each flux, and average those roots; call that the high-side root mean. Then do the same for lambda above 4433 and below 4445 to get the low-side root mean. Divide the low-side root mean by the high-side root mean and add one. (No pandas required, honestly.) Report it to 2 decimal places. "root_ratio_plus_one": 2.08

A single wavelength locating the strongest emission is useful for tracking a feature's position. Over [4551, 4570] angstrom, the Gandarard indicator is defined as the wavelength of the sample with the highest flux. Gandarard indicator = 4560.38 angstrom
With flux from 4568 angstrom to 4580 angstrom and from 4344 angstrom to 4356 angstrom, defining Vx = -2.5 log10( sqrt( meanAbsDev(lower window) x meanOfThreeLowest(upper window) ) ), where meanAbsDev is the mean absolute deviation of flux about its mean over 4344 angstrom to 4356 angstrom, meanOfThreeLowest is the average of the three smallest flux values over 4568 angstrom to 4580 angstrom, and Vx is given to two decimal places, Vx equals -2.11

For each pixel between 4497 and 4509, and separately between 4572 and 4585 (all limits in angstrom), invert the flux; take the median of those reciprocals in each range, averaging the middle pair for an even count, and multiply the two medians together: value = 0.0018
